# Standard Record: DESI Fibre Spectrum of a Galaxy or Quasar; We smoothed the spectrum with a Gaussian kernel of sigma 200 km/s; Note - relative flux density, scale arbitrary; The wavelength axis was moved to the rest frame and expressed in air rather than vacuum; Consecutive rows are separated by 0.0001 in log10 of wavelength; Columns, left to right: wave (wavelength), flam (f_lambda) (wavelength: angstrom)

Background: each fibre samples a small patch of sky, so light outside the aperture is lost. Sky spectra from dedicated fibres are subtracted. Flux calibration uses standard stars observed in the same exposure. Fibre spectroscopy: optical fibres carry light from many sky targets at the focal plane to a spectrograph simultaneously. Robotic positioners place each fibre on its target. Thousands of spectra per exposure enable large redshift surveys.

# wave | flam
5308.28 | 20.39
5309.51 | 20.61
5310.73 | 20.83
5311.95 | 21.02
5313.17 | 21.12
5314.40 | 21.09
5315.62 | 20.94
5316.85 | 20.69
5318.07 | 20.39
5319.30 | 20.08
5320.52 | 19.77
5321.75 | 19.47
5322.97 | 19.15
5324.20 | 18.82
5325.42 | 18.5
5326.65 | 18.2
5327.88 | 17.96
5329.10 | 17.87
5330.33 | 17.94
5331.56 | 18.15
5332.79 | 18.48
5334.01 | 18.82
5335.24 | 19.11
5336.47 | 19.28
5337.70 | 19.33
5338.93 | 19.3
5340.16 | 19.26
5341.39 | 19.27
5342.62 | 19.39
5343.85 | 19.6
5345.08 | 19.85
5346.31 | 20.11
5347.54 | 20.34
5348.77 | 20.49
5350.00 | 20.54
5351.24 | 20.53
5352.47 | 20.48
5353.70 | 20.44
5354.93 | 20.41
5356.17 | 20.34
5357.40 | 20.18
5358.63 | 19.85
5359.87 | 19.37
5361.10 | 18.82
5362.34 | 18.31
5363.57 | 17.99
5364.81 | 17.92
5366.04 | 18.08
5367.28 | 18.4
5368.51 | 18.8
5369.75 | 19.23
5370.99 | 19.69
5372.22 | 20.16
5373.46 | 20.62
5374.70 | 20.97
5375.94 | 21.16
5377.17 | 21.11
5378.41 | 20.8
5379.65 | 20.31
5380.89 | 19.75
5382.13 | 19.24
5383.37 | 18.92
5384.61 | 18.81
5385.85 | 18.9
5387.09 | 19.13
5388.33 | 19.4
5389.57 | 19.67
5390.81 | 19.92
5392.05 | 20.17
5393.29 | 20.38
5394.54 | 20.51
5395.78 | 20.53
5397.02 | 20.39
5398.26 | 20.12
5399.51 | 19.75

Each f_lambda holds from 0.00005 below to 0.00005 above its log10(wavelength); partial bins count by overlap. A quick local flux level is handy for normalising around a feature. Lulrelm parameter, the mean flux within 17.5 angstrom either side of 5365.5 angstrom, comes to 19.8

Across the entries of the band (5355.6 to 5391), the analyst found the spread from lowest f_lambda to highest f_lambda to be 3.2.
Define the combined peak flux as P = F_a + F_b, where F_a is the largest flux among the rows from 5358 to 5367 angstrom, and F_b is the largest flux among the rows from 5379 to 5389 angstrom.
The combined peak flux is 40.2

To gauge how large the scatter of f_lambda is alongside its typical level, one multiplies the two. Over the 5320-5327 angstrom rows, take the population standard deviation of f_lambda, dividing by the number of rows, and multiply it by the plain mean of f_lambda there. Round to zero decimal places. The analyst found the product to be 10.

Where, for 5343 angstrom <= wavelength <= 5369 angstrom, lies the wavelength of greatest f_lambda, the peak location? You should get 5350.00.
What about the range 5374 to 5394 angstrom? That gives 5375.94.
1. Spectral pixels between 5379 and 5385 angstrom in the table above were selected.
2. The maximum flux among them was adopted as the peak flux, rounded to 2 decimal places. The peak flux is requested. 20.31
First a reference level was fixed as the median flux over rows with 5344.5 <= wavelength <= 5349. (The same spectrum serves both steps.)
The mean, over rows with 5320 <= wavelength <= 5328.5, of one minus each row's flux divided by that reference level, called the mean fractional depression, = 0.069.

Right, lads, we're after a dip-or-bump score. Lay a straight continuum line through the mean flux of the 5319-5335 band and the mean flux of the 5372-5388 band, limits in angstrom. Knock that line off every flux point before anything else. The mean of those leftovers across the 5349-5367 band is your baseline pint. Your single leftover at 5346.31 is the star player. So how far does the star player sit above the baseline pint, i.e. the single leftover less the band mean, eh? 0.87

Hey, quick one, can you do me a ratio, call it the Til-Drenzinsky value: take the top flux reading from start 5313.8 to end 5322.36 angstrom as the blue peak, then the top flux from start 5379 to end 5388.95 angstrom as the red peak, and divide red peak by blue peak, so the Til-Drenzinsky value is 0.96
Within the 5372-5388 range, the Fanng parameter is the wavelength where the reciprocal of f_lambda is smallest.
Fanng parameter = 5375.94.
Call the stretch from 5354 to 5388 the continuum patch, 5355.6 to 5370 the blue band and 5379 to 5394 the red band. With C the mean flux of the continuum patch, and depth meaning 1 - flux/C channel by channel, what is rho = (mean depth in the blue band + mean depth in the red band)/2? 0.01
